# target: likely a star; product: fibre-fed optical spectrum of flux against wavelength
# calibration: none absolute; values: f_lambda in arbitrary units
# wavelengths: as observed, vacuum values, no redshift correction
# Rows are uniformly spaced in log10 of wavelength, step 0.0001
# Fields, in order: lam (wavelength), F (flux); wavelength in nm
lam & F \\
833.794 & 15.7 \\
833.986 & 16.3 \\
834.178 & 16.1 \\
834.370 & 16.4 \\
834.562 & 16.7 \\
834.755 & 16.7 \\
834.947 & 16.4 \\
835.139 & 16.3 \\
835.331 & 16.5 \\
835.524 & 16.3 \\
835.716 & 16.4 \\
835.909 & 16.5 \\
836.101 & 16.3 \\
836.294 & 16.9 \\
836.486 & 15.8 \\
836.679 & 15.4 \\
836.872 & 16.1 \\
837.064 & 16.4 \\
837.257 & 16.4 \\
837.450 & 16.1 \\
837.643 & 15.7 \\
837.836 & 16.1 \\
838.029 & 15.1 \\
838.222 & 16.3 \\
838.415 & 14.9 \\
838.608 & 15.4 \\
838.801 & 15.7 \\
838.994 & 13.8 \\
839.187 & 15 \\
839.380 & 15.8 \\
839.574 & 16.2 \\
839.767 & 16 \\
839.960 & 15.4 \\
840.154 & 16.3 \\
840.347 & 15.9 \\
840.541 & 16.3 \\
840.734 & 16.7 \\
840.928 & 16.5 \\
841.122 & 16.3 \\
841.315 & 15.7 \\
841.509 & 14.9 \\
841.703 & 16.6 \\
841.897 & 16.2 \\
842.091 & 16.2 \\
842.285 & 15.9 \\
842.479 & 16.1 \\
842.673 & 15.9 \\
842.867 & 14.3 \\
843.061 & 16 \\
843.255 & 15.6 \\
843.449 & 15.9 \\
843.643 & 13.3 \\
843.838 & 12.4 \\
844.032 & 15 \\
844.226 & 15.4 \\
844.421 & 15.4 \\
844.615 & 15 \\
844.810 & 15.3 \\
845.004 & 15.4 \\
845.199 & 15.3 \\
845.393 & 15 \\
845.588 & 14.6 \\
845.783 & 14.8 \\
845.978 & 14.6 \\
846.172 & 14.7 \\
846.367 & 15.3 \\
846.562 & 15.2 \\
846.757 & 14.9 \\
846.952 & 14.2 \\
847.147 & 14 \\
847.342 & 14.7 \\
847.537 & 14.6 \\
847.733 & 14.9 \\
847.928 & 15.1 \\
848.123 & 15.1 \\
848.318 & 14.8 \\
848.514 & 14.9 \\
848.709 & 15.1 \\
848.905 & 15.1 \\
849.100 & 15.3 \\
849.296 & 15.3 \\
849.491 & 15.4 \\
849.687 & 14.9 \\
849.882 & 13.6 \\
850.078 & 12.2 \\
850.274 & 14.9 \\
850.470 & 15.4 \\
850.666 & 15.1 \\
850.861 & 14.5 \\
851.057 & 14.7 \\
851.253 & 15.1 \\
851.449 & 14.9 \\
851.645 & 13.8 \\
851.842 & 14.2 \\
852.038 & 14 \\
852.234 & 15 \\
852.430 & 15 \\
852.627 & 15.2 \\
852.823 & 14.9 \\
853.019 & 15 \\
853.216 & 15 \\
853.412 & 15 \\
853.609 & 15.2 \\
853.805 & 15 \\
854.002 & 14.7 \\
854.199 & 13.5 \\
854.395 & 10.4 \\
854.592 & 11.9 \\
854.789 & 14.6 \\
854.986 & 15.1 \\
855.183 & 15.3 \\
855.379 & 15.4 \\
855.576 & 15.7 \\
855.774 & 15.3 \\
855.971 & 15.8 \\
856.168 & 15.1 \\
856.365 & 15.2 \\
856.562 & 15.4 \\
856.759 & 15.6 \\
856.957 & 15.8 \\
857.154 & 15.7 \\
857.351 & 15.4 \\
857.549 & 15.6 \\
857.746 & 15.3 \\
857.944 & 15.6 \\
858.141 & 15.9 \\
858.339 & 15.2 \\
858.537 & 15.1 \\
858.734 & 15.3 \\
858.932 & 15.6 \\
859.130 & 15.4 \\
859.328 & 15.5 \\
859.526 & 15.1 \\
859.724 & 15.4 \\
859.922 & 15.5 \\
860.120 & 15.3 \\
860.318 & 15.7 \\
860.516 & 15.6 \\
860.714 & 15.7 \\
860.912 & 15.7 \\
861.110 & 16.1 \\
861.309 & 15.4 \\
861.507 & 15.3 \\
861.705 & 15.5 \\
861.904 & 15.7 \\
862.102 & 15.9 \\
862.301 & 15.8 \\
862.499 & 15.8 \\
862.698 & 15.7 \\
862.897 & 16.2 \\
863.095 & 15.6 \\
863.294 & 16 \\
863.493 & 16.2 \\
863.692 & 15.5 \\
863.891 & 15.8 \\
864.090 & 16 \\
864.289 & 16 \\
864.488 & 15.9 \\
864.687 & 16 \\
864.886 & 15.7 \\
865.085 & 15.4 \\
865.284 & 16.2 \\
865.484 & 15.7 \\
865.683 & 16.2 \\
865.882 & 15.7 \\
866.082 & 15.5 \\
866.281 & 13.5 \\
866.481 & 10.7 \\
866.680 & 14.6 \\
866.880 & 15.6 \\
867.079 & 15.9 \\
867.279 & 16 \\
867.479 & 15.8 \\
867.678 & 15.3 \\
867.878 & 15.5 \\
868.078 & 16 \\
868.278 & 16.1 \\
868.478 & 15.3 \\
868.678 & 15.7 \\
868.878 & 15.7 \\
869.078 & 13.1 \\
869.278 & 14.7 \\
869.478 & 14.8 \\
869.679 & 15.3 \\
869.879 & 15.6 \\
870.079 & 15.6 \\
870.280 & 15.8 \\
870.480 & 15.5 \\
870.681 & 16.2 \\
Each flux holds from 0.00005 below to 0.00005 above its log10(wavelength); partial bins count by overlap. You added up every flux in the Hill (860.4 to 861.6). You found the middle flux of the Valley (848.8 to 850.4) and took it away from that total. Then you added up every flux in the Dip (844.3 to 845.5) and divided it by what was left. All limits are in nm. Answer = 1.16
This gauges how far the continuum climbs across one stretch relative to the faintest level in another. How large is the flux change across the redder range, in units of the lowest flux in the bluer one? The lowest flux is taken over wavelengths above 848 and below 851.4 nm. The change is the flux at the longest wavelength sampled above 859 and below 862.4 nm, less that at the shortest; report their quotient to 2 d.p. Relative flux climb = 0.03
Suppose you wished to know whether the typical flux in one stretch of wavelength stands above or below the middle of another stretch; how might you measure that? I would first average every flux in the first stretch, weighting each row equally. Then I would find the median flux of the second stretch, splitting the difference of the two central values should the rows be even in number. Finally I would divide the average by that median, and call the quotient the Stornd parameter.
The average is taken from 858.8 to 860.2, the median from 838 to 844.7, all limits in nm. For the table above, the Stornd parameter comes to 0.97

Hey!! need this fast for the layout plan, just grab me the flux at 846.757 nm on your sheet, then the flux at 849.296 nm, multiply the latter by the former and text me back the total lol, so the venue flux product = 228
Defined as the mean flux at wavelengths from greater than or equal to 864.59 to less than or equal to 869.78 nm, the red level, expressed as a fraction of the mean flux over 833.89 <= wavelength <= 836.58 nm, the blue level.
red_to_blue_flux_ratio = 0.93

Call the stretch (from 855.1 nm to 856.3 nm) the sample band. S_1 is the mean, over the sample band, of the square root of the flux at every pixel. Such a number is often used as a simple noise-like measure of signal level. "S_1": 3.93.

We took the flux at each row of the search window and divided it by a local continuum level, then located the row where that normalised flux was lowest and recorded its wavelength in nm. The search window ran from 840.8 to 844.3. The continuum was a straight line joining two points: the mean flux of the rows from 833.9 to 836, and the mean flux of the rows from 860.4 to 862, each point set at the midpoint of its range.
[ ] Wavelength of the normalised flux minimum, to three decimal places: 843.838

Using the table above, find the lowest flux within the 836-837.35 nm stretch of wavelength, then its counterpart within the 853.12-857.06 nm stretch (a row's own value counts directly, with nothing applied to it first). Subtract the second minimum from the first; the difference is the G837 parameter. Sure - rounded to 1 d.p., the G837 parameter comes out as 5.0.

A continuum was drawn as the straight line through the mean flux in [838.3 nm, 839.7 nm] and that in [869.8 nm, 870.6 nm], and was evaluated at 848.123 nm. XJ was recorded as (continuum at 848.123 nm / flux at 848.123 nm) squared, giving 1.04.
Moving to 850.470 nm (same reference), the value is 1.00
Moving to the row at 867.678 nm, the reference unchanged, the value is 1.04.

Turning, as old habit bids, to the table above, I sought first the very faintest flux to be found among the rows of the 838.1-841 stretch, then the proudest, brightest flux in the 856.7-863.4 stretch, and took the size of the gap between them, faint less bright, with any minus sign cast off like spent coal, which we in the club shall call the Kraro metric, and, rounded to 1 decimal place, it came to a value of 2.4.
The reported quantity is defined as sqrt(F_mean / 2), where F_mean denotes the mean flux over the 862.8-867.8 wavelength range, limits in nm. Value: 2.78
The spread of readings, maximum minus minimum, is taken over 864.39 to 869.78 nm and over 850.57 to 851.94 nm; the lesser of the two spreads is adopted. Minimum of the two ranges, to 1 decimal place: 1.3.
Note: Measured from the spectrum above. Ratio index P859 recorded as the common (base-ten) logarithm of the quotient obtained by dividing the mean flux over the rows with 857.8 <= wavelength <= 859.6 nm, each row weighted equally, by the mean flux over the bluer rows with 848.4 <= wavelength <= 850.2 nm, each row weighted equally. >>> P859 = 0.022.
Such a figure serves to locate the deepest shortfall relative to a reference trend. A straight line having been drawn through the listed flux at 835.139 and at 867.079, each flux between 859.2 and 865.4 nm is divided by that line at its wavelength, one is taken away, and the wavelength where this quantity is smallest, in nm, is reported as 859.526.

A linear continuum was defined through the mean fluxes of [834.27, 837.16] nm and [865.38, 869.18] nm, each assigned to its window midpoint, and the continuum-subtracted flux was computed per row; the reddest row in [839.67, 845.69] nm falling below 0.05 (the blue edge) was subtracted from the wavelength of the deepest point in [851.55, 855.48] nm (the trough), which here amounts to 8.81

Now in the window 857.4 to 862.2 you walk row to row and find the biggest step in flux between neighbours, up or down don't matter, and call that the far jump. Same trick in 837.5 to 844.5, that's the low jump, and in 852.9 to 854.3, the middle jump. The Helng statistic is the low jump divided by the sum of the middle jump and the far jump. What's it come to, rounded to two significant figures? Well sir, 1.4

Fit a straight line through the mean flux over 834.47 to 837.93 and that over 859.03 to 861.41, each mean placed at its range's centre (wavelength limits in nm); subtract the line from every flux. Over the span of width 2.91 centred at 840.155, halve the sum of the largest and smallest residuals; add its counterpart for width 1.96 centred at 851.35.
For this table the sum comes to -2.1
